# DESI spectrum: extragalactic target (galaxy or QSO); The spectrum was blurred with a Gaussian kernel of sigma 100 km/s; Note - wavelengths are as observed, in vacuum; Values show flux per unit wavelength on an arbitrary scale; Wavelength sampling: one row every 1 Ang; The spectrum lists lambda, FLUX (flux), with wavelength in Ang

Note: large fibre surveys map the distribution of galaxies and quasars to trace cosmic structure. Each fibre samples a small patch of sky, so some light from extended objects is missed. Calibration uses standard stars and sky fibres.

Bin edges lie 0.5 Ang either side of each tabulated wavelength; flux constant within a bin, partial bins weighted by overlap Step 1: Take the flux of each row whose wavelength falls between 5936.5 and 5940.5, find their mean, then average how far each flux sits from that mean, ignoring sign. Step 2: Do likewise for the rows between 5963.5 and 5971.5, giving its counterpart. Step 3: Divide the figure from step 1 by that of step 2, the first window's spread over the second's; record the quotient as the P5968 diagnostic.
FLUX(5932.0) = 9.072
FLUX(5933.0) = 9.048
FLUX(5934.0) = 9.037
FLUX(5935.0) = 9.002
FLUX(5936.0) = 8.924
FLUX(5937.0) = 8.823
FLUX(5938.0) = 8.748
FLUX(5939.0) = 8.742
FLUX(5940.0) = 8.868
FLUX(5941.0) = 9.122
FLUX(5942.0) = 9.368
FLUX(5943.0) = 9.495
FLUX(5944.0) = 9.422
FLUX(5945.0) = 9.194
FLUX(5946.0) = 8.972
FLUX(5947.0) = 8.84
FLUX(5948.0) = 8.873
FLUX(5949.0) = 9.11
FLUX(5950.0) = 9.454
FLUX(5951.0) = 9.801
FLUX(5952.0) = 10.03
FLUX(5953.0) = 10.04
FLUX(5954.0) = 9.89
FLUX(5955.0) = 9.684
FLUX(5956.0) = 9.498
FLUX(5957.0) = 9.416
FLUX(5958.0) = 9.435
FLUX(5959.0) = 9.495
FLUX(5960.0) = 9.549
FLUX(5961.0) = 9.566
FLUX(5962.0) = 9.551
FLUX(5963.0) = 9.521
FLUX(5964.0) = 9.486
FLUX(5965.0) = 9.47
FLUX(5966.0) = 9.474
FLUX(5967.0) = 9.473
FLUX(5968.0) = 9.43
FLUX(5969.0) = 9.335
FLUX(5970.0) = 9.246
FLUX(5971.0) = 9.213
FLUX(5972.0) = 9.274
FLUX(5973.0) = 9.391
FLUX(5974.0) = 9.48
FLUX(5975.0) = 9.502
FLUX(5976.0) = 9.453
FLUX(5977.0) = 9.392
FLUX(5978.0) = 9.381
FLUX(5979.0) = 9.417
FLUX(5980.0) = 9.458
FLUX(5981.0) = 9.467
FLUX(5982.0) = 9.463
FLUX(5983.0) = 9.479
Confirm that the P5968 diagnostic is 0.5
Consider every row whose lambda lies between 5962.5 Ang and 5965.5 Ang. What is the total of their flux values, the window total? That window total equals 28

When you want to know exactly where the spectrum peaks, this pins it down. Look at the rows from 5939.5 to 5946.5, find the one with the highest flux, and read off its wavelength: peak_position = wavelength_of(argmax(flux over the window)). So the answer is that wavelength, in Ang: 5943.0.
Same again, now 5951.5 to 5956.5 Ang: 5953.0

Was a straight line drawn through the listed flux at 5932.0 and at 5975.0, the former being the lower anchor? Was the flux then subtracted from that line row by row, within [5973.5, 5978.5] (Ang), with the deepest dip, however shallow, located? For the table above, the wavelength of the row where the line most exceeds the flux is 5978.0 Ang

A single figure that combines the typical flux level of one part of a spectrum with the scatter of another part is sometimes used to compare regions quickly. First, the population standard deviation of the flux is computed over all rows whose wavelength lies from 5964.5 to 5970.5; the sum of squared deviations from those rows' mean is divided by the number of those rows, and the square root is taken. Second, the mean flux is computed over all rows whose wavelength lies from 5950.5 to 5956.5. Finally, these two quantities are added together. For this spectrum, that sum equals 9.91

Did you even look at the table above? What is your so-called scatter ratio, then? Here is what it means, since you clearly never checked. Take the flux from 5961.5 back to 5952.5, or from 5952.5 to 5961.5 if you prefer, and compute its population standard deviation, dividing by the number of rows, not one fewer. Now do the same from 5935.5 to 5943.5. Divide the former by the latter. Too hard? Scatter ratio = 0.8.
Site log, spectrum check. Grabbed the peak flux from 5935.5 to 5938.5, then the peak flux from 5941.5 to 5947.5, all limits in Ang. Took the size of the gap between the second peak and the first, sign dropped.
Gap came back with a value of 0.57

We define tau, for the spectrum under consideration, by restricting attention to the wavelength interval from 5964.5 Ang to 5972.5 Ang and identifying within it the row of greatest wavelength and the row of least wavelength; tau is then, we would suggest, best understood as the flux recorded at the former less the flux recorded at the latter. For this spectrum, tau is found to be -0.20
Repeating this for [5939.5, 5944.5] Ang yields 0.55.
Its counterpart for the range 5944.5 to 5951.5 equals 0.61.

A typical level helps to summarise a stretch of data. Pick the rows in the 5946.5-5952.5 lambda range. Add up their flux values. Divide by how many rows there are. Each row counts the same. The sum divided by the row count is 9.35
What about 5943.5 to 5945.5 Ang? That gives 9.31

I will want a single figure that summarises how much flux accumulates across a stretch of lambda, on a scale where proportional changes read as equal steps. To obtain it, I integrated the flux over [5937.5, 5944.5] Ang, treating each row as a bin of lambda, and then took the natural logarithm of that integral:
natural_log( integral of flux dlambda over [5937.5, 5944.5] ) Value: 4.16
